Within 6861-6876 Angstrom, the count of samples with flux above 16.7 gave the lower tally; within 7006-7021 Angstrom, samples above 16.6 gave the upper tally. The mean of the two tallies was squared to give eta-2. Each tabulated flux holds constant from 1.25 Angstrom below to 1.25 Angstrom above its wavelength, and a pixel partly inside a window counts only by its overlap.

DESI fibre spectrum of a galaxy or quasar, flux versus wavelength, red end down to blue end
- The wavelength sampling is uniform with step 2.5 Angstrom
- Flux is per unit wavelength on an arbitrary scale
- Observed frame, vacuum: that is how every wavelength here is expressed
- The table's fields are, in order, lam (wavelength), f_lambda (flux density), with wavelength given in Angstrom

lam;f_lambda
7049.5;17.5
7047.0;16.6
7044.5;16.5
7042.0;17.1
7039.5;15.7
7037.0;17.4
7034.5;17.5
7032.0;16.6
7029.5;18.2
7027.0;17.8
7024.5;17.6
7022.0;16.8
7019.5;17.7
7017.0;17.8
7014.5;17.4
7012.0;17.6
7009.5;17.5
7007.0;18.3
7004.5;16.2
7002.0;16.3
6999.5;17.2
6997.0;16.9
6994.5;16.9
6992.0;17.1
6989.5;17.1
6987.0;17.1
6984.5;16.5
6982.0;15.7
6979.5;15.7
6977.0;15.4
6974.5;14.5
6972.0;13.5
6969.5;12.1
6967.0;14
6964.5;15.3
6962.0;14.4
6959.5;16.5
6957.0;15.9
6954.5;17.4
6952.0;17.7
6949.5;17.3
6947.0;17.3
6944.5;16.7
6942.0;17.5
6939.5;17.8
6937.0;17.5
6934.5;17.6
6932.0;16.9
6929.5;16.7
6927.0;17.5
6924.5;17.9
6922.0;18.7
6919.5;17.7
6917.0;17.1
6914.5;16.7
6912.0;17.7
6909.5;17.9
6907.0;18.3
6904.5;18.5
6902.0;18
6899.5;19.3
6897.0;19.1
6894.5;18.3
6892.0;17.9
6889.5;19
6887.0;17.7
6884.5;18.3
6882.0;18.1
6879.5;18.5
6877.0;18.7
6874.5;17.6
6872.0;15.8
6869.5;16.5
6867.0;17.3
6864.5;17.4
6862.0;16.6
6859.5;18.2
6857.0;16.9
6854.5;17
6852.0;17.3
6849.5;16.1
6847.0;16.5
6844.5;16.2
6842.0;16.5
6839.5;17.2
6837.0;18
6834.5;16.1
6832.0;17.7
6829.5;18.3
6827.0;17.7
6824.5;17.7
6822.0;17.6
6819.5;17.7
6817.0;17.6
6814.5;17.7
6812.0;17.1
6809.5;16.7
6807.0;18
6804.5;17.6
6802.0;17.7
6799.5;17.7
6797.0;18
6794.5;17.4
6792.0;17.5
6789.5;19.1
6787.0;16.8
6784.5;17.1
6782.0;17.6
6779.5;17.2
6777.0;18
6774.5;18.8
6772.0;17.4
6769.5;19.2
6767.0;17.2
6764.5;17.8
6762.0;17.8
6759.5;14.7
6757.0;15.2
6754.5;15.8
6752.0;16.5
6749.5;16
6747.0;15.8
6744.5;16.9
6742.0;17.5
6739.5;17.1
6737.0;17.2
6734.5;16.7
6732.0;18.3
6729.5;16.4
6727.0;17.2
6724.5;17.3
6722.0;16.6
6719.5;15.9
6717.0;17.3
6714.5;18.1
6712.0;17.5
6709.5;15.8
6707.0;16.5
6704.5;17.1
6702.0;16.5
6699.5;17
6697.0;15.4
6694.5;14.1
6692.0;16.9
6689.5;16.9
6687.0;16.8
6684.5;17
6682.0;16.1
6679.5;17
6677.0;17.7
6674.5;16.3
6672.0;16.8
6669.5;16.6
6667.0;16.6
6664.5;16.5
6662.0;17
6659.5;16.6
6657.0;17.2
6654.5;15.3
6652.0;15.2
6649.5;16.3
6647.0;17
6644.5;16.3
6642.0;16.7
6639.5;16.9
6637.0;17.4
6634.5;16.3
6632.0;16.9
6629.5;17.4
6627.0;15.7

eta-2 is 20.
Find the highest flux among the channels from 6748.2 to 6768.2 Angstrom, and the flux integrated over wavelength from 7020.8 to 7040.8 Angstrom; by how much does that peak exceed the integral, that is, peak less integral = -326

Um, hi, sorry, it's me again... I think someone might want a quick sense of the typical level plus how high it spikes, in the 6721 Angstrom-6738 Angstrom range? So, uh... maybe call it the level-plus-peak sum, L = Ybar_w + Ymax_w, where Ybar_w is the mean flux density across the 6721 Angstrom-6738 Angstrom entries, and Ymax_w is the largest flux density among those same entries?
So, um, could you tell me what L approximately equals 35.4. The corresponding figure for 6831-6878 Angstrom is 35.7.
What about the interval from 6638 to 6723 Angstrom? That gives 34.7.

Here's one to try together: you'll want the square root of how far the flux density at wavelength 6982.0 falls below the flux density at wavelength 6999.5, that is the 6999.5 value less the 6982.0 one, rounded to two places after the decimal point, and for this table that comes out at 1.22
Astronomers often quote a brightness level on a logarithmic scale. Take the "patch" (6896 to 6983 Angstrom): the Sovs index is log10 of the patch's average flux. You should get 1.23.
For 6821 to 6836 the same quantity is 1.24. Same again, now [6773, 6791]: 1.25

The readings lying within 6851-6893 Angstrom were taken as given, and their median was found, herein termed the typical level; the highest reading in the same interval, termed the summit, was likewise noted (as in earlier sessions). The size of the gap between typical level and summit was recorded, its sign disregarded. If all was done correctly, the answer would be 1.4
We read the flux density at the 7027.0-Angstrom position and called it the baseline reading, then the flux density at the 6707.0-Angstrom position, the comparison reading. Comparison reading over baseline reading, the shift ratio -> 0.93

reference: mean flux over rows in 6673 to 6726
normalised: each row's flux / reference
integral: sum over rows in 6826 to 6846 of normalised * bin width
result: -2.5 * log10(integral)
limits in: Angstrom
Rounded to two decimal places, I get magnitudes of -3.29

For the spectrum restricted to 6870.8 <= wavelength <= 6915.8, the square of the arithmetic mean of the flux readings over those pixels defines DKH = 327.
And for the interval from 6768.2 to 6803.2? 318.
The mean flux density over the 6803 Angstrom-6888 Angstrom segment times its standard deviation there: 13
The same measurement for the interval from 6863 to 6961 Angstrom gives 14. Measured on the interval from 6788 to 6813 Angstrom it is 11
